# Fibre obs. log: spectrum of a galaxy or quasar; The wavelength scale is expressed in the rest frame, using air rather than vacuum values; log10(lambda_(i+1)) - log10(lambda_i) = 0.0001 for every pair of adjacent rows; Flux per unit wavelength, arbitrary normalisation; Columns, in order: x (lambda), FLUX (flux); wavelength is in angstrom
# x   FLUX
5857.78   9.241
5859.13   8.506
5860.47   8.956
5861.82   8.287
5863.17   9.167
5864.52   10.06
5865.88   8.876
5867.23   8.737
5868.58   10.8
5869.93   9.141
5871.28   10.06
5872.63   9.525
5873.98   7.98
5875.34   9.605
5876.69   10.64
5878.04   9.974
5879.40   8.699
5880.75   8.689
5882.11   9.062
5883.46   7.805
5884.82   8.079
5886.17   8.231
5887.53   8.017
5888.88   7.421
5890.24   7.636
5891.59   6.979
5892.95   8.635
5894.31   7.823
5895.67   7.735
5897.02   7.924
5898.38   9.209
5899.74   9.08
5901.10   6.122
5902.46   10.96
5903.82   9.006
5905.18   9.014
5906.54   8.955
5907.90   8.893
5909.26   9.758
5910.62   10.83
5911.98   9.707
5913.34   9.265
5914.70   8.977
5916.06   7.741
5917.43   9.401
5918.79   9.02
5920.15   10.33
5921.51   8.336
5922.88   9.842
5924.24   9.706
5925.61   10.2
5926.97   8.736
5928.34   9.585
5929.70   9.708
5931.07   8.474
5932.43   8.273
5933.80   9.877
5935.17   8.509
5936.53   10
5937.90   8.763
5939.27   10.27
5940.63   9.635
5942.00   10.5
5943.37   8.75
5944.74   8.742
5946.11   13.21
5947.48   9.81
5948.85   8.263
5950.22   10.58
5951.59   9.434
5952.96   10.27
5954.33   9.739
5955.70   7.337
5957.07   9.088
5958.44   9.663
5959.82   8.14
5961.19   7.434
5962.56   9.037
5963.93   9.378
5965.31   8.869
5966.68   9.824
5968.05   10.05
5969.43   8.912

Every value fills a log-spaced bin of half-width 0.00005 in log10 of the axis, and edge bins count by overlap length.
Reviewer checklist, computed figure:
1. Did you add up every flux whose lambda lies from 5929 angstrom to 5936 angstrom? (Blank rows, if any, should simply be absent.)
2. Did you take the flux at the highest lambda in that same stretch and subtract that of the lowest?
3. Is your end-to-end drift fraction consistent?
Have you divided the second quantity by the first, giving -0.027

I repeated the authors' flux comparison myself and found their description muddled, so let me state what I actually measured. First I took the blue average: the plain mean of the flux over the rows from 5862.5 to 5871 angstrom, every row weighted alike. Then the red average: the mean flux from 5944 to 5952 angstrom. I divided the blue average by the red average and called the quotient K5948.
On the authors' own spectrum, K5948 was 0.95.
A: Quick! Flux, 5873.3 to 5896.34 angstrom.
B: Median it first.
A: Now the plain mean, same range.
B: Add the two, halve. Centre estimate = 8.2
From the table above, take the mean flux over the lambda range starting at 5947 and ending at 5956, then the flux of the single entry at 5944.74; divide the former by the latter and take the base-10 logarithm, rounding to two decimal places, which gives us 0.03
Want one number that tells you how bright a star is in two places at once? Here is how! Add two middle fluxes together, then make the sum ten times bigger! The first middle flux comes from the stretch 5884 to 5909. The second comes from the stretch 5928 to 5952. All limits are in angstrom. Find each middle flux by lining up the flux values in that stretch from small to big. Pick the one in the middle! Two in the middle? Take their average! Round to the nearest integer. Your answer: 178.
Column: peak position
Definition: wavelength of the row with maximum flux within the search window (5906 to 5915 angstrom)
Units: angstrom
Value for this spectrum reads 5910.62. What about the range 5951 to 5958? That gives 5952.96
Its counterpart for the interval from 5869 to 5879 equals 5876.69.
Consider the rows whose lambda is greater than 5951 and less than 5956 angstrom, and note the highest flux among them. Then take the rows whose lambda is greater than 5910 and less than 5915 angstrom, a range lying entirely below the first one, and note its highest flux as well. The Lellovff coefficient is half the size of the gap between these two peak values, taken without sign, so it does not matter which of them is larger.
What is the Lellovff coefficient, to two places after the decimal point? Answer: 0.28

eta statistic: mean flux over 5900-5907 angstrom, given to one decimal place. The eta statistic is 8.8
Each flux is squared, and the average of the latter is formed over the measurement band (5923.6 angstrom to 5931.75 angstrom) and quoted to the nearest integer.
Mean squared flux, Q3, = 89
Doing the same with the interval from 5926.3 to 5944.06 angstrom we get 87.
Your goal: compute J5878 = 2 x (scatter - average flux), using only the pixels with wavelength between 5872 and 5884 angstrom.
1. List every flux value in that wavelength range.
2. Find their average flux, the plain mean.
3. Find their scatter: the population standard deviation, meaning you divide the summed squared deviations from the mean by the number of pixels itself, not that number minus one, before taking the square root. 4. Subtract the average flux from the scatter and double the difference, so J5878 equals -16.5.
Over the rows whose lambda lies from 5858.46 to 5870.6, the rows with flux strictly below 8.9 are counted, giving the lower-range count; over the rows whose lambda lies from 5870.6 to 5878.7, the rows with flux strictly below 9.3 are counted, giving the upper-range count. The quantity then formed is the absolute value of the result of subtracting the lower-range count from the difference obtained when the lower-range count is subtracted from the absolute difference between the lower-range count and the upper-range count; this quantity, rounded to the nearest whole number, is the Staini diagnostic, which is 5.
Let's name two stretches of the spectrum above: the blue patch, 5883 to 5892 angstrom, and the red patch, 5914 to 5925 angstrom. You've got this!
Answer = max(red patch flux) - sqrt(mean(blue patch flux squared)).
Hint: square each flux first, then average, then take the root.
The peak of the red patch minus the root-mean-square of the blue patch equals 2.6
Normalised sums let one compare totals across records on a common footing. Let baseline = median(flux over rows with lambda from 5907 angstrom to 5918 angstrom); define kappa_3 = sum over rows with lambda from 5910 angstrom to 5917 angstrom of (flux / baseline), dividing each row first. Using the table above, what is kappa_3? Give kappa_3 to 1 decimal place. 5.0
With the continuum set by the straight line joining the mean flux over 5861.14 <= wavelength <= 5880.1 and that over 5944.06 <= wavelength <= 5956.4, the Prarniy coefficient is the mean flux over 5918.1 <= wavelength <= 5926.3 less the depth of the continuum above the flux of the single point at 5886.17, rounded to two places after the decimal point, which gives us 8.35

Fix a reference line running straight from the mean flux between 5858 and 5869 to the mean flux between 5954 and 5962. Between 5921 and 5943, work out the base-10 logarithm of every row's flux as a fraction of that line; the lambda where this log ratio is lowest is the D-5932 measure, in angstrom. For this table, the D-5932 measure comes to 5921.51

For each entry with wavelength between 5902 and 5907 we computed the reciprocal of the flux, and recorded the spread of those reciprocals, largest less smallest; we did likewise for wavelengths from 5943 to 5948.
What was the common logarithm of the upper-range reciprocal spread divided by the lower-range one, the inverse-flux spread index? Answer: 0.3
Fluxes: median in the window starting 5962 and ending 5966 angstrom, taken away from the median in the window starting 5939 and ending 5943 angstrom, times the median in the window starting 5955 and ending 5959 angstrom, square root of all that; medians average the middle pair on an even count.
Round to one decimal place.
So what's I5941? 3.3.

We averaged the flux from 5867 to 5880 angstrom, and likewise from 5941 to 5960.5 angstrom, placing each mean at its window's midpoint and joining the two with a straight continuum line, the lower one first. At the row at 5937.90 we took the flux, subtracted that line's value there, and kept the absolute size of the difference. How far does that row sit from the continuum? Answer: 0.8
